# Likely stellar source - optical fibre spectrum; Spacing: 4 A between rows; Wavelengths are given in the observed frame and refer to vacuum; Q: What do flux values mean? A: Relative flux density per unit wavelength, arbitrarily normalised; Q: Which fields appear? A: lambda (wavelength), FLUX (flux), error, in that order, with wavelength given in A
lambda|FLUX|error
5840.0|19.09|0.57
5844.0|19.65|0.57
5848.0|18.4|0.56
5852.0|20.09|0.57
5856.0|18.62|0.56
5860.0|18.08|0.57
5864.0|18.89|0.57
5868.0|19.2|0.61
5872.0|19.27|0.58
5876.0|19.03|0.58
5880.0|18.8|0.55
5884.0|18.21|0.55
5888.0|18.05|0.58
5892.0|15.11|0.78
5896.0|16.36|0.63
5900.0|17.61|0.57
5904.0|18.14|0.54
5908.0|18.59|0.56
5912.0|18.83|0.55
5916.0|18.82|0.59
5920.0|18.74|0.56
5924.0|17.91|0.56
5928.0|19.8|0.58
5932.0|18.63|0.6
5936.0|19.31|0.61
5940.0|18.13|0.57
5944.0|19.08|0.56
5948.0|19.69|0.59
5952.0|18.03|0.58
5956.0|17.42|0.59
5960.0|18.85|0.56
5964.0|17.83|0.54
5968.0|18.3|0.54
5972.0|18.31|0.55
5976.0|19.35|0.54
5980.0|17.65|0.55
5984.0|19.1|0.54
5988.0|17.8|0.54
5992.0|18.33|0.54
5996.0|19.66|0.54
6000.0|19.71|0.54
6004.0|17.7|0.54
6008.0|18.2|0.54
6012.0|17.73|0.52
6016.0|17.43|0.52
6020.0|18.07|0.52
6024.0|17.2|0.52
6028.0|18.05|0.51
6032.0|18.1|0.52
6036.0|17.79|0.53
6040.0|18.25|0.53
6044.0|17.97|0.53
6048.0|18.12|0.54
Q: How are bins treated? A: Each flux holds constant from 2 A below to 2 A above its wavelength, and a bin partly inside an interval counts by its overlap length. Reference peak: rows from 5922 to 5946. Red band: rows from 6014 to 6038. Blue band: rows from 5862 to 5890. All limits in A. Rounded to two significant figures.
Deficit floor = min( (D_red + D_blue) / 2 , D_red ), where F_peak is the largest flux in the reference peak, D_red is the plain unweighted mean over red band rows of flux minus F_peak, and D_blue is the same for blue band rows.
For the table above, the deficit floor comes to -2.0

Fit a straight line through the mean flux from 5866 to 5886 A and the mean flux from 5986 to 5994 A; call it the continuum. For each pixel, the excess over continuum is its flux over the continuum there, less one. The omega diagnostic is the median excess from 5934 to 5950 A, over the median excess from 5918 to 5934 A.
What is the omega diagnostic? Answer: 5.1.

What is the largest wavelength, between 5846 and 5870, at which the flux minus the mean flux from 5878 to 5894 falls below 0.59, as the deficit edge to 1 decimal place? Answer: 5860.0 A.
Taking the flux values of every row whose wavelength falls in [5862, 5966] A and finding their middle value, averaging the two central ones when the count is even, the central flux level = 18.7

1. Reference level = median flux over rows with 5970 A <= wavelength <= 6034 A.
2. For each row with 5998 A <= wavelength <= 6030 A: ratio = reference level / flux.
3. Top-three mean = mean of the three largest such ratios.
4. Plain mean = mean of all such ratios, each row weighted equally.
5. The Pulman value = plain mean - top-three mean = -0.031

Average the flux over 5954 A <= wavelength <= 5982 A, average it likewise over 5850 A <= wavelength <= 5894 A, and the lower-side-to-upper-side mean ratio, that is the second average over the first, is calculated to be 1.01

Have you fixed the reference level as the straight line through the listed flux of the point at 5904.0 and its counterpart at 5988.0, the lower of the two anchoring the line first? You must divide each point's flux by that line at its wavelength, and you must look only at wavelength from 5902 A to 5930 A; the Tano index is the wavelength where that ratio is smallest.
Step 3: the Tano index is 5924.0 A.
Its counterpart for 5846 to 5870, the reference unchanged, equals 5860.0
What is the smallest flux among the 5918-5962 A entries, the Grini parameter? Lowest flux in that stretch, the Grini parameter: 17.42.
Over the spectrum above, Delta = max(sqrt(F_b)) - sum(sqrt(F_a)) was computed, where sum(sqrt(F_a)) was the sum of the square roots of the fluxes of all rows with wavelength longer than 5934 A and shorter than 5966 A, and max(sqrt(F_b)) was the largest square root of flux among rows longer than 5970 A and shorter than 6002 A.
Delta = -30.0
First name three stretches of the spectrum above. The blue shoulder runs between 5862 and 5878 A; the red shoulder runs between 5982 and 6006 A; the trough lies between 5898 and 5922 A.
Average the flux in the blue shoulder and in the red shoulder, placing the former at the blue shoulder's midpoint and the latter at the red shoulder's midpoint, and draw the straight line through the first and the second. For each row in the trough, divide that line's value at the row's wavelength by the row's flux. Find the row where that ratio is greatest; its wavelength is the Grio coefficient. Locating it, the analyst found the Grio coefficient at 5900.0 A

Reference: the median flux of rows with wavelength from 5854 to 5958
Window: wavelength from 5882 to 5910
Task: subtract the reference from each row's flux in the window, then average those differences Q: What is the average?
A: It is -1.2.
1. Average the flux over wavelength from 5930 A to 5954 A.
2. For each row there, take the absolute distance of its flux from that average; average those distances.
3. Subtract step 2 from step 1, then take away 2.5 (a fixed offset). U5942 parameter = 15.8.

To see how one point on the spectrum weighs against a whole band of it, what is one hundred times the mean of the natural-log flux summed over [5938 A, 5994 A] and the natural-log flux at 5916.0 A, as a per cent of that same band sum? 53.6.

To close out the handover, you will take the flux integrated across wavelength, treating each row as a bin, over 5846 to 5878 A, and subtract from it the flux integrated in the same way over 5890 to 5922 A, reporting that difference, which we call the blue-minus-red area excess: 38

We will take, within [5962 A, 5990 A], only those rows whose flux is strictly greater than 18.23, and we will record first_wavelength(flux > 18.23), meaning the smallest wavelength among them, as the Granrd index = 5968.0 A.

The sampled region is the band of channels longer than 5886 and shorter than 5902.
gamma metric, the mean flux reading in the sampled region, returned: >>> 16.8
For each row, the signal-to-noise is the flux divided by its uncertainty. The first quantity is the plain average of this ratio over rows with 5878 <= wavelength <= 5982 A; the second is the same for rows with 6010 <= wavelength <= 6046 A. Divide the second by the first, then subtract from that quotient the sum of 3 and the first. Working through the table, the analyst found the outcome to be -33.9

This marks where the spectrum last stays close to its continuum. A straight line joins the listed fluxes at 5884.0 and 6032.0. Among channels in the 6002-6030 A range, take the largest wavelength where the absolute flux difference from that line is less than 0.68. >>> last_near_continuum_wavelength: 6028.0 A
